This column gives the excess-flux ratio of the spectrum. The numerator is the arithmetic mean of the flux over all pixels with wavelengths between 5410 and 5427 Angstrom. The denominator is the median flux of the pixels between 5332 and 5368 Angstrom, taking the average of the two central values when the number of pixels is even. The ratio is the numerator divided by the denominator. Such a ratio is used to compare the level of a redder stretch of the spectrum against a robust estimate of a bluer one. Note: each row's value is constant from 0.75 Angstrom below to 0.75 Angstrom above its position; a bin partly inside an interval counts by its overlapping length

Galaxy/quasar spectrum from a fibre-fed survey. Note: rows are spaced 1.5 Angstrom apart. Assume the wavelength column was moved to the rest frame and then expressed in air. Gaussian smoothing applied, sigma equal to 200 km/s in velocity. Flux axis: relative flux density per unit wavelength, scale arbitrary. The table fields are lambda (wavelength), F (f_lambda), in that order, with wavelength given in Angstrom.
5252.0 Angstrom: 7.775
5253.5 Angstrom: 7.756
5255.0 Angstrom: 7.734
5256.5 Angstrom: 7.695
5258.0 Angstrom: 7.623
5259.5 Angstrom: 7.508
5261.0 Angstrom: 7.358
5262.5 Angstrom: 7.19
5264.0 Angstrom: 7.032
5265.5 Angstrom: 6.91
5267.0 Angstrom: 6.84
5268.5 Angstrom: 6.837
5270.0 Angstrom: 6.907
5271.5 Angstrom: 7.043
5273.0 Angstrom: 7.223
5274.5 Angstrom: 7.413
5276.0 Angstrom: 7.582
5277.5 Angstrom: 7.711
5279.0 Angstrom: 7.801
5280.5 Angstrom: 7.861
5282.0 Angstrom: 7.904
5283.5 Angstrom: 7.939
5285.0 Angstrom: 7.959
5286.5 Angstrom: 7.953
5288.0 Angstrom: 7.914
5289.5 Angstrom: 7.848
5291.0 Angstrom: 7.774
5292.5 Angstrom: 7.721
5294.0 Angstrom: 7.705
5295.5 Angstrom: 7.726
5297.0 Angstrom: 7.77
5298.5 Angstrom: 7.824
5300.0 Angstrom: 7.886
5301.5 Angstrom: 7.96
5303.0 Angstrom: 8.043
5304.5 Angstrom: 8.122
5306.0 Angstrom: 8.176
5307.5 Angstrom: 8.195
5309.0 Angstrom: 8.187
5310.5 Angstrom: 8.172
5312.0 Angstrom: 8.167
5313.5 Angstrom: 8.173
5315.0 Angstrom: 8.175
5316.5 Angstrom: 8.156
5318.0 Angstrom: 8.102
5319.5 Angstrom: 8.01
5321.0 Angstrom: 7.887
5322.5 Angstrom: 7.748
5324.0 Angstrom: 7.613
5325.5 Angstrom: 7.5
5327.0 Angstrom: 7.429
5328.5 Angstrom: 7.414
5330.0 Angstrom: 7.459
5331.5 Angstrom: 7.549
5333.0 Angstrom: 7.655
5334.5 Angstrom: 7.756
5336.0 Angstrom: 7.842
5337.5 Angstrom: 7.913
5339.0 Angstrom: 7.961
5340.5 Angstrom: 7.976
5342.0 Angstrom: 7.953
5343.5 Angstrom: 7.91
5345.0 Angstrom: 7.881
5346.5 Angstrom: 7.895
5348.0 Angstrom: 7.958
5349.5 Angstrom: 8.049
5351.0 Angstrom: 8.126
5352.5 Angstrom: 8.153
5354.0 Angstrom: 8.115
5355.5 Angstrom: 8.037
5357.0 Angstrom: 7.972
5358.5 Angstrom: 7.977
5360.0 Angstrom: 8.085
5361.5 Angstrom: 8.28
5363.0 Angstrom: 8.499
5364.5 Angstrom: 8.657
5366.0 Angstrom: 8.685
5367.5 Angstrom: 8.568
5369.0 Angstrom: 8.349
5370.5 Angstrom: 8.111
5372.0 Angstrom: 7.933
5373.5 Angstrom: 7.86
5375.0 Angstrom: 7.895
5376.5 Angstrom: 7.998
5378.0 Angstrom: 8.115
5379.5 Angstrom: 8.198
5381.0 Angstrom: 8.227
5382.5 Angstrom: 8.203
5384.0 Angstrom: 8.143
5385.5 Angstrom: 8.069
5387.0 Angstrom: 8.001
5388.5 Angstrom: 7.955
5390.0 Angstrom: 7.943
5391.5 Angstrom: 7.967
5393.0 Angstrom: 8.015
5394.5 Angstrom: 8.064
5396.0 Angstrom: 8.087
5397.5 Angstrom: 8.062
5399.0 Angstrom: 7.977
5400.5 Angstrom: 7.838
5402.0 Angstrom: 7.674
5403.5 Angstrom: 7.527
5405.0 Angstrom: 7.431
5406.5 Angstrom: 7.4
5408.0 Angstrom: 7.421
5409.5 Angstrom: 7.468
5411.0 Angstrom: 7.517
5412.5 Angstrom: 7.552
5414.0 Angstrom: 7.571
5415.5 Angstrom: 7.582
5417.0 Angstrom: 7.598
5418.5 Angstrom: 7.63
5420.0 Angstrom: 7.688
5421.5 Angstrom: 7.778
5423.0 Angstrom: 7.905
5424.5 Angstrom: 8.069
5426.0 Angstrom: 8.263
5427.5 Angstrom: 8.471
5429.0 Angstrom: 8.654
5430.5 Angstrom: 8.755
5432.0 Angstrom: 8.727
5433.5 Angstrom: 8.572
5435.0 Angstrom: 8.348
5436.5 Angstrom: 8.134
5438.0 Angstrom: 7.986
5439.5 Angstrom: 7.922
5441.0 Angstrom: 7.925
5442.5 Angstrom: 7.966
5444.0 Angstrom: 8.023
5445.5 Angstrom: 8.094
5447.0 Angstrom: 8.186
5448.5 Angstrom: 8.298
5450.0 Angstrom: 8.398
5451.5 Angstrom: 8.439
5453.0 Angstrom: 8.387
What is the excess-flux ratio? 0.97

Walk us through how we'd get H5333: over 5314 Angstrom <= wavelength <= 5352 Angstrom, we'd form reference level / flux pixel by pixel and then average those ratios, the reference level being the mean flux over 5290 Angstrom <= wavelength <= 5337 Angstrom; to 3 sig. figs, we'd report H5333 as 1.00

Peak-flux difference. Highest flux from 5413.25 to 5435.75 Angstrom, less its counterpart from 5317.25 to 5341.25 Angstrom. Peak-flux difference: 0.7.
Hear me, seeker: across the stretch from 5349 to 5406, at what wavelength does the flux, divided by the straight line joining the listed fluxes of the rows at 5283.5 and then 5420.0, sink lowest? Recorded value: 5405.0 Angstrom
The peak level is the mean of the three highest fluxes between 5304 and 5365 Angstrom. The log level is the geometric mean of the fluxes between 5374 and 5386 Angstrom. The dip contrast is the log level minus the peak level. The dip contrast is -0.37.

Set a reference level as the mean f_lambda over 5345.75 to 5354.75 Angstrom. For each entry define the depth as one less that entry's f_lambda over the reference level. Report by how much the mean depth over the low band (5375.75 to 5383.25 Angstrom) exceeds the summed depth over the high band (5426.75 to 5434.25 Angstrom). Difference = 0.4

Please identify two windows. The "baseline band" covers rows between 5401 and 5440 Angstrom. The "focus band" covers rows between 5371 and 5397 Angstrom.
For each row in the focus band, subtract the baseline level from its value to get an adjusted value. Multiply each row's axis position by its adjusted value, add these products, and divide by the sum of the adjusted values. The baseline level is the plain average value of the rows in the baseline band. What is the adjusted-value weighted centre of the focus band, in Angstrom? 5384.8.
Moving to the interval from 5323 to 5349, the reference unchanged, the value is 5328.1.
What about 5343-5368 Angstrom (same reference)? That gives 5361.8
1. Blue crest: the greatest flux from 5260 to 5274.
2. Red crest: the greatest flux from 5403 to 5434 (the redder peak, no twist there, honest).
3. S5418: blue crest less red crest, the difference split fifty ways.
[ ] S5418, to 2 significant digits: -0.028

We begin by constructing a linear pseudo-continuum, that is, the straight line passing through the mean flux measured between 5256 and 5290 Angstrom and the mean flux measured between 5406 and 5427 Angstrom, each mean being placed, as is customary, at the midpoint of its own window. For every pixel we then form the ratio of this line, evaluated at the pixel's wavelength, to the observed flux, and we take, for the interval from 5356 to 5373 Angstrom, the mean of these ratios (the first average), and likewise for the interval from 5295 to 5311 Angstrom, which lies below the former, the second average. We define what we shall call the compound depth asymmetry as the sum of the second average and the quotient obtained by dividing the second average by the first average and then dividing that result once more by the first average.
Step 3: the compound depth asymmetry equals 2.05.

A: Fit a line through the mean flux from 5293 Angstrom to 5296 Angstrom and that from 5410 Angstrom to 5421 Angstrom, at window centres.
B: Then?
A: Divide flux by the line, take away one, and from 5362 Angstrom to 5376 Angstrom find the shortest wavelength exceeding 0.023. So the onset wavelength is 5363.0 Angstrom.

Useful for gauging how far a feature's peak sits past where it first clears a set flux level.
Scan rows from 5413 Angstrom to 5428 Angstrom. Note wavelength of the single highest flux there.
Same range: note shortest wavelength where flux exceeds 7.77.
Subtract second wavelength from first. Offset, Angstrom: 6.0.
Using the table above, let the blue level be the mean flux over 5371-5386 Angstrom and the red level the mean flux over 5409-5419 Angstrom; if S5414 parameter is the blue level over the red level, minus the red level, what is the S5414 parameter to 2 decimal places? -6.49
